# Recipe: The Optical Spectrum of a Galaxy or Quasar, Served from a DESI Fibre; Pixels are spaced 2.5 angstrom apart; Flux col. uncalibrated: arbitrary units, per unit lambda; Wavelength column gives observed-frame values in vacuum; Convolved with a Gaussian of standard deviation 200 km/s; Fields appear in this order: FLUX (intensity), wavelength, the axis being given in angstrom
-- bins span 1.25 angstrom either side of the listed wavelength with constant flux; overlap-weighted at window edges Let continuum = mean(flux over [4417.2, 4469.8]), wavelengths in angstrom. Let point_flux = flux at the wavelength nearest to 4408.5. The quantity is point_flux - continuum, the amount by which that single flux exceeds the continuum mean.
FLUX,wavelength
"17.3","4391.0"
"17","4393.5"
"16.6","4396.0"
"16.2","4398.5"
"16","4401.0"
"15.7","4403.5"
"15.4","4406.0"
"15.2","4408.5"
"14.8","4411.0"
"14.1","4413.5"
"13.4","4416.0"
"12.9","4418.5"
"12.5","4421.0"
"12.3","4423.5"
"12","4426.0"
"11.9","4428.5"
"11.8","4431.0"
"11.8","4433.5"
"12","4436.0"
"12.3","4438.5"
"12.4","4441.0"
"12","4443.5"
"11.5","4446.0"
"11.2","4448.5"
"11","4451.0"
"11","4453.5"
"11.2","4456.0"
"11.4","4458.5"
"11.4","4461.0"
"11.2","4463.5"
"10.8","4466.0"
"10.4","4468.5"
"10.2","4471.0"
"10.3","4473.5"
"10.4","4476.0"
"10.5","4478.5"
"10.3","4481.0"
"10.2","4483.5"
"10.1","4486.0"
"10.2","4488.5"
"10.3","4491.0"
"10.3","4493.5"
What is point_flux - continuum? 3.5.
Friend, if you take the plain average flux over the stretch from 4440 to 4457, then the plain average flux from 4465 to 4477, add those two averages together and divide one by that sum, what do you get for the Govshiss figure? 0.0457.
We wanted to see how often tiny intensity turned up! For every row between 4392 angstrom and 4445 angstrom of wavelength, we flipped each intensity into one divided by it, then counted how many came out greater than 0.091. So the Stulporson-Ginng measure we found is 0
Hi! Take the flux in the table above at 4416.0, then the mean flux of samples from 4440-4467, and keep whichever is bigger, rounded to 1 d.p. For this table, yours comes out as 13.4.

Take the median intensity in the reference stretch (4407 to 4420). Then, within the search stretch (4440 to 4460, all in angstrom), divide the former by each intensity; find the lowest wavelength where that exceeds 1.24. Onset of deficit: 4448.5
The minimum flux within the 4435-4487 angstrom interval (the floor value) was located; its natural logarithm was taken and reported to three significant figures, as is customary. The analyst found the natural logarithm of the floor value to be 2.31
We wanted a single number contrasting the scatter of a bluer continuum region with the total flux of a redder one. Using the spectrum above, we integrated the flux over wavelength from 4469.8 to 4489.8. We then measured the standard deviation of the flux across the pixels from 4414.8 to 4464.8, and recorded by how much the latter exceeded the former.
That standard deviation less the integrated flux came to -205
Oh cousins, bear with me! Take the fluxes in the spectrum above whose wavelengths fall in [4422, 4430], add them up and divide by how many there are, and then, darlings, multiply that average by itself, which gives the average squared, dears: 146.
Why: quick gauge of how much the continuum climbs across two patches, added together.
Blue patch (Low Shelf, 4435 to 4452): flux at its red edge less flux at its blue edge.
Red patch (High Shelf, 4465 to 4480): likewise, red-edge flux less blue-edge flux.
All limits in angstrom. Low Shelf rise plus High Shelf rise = -1.3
